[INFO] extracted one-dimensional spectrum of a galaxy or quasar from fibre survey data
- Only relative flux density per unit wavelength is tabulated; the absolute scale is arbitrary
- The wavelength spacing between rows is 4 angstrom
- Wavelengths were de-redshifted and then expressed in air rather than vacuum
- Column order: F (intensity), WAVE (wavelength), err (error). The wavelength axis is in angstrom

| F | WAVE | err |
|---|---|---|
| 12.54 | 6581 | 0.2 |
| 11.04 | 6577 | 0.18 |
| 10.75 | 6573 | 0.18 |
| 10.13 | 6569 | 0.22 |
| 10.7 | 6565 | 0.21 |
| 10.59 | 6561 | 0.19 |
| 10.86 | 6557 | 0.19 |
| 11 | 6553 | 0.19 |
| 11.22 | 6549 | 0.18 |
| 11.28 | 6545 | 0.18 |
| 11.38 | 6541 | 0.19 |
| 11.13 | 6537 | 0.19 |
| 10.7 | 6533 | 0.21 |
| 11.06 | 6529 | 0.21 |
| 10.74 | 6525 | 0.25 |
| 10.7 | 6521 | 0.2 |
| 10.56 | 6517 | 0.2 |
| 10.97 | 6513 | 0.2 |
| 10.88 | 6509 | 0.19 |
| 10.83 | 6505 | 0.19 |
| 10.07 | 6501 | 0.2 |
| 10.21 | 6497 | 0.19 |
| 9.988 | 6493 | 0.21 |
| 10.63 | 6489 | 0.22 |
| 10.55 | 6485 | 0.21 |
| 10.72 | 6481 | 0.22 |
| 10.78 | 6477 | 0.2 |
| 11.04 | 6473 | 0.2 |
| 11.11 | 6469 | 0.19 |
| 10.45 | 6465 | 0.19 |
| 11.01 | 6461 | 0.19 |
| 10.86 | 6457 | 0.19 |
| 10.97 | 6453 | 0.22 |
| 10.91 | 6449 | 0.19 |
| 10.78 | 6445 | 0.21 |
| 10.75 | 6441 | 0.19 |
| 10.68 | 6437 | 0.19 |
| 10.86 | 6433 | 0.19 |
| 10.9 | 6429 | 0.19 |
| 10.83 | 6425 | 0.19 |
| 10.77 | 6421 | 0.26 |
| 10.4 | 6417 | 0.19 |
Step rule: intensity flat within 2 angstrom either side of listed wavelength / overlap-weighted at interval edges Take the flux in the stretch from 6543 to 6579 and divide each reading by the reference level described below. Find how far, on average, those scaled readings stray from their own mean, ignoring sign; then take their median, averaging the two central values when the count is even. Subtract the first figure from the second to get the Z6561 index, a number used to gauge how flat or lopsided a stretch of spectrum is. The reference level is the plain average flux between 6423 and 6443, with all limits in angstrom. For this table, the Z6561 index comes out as 0.98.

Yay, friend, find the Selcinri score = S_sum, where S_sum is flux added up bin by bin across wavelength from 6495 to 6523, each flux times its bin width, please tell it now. 297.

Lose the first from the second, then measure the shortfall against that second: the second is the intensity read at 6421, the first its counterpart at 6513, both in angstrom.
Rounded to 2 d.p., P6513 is -0.02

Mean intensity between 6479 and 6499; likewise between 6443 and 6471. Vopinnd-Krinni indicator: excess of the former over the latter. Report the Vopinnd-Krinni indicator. -0.45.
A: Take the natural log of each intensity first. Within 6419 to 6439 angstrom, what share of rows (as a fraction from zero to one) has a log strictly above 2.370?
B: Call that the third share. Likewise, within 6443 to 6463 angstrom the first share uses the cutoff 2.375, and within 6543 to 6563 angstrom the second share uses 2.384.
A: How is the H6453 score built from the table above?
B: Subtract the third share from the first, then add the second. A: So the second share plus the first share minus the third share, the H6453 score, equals 1.0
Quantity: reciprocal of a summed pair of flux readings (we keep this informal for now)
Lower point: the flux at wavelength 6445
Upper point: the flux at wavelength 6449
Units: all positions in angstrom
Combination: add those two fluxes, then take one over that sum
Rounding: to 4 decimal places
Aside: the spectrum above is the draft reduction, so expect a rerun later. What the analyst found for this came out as 0.0461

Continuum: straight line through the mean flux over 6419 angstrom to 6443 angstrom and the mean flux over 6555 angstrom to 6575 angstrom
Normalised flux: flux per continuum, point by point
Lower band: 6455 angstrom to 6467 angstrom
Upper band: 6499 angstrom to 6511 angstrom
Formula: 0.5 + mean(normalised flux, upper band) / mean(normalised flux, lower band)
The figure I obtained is 1.49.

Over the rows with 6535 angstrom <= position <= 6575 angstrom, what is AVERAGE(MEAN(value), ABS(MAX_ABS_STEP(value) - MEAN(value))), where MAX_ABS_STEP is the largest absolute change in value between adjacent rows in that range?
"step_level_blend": 10.59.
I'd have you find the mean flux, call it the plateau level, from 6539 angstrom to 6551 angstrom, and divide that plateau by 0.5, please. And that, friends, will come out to 22.6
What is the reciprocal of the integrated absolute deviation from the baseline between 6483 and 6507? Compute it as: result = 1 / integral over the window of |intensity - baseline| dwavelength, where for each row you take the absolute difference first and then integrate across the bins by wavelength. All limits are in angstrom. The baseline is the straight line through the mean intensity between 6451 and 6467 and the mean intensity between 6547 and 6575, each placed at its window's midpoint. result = 0.10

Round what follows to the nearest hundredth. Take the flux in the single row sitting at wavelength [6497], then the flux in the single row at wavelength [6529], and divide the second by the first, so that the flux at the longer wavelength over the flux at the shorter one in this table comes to 1.08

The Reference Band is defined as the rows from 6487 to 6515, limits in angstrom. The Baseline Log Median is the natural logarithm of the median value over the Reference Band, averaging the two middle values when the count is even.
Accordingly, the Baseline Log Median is 2.36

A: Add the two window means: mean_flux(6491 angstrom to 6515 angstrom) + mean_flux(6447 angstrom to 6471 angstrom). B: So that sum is 21.4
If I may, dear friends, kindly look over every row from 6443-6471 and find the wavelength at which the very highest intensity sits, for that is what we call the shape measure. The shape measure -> 6469 angstrom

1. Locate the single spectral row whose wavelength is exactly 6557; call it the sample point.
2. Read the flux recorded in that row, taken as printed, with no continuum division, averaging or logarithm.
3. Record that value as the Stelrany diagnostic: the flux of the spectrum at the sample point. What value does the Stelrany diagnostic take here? 10.86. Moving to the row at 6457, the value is 10.86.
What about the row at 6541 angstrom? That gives 11.38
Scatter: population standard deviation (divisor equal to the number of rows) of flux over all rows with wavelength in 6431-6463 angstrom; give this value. 0.105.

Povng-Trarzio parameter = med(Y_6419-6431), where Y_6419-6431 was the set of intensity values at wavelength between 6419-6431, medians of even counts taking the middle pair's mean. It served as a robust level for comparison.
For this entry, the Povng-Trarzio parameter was 10.8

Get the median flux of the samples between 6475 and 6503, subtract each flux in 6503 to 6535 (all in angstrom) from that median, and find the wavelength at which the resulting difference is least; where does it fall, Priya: 6529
